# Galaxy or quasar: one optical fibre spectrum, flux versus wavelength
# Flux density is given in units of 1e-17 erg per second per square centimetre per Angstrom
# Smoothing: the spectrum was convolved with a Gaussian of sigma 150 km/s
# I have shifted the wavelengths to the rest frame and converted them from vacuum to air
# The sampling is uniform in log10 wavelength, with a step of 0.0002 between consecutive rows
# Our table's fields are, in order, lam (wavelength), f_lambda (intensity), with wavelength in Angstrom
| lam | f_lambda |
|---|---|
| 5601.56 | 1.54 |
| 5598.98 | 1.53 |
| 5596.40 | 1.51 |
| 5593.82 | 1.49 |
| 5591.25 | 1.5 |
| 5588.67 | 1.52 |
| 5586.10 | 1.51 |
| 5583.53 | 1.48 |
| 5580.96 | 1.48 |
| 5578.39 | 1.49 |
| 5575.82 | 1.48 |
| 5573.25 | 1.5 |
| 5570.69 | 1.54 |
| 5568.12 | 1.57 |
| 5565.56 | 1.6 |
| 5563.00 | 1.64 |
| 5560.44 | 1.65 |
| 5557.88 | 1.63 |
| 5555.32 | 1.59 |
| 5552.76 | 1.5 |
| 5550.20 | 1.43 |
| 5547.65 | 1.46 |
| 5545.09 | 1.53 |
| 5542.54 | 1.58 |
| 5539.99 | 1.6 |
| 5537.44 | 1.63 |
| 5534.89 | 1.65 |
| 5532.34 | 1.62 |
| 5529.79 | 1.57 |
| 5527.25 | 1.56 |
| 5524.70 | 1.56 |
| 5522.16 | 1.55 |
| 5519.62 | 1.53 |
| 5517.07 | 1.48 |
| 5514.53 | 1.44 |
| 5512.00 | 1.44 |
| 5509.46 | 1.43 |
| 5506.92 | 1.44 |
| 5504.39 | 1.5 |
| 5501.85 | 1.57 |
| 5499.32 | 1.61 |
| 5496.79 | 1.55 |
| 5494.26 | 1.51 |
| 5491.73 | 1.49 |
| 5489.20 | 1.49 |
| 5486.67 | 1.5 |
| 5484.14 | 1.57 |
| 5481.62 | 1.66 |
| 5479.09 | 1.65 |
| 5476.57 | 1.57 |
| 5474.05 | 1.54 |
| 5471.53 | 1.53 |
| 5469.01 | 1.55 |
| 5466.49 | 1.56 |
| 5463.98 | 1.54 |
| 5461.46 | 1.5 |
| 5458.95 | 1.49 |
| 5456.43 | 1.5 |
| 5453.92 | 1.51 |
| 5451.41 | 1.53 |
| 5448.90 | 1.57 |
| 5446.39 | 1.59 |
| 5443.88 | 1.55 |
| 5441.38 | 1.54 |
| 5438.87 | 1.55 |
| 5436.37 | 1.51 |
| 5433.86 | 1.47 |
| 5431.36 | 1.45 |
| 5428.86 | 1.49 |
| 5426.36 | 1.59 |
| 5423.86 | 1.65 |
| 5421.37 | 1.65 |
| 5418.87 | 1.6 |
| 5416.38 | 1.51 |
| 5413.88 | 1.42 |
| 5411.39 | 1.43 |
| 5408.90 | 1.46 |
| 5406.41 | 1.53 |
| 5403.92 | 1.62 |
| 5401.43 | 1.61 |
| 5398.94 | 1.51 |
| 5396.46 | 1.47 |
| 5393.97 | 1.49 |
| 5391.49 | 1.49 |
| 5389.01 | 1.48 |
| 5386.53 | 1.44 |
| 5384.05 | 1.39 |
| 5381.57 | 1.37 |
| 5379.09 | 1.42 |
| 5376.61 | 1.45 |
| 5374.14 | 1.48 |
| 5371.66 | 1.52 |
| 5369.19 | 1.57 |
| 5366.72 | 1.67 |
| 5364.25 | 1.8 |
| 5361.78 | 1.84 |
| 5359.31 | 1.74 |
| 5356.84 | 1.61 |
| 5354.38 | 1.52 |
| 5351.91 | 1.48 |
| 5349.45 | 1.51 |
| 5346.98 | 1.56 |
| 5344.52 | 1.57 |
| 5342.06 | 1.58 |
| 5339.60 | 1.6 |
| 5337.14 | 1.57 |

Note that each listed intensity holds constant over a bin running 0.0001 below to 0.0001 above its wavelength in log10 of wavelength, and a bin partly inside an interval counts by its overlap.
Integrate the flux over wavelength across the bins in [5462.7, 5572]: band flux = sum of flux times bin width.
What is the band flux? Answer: 169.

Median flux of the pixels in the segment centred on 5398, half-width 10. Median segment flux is 1.50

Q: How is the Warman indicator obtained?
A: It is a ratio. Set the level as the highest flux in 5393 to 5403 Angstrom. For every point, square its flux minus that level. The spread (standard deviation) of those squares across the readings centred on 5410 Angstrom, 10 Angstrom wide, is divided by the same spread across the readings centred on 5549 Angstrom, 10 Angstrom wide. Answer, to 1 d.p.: 1.2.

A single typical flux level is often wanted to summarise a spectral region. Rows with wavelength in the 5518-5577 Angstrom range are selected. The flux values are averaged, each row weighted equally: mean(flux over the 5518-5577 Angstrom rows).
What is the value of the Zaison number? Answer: 1.56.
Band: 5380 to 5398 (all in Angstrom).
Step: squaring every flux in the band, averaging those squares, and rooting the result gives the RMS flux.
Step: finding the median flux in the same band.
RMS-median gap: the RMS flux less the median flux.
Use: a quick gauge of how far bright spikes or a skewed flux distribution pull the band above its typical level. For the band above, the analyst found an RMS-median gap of -0.022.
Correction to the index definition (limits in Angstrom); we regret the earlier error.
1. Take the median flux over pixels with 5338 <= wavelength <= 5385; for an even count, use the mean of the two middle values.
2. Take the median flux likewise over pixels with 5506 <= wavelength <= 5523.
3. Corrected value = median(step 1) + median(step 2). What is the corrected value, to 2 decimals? 3.00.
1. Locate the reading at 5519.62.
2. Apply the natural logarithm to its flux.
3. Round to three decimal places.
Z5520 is 0.425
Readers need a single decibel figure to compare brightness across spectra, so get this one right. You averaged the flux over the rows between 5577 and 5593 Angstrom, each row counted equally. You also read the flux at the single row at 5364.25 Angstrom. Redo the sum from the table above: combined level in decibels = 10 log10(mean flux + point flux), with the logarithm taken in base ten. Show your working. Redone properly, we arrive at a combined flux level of 5.18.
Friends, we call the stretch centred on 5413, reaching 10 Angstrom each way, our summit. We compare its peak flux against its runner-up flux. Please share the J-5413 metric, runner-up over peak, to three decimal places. 0.982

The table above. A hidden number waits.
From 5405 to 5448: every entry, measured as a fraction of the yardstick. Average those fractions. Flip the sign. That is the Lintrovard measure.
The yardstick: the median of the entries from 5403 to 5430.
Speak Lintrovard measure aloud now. -1.00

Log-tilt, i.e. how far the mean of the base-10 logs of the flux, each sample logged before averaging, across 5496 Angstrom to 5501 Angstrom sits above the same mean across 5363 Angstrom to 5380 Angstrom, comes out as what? 0.007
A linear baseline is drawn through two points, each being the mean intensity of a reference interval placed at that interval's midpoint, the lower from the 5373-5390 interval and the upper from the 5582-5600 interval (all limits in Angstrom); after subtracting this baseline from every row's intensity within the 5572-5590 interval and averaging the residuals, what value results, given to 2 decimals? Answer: -0.01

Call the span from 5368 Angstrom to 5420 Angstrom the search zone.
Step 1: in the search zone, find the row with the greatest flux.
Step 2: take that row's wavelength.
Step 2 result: 5403.92 Angstrom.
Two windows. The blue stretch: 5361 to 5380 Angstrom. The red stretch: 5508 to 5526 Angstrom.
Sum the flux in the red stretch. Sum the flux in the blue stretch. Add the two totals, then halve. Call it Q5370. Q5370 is 12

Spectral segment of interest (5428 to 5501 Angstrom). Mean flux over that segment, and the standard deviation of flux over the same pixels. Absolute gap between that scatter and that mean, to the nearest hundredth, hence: 1.49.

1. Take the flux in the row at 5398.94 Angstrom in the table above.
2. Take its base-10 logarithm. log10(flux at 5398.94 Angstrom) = 0.179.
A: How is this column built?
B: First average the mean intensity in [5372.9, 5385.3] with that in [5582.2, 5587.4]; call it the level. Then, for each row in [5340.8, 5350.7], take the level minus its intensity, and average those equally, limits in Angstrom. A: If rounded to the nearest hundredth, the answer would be -0.10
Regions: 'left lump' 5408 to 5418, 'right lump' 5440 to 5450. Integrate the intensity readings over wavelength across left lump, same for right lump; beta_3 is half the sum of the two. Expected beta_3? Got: 15.1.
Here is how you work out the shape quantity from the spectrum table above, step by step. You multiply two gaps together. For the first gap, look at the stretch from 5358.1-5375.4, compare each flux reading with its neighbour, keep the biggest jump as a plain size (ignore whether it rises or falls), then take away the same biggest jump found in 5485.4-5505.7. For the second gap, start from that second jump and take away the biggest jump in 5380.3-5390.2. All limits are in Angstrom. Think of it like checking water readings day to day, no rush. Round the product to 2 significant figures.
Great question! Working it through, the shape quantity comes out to 0.0012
